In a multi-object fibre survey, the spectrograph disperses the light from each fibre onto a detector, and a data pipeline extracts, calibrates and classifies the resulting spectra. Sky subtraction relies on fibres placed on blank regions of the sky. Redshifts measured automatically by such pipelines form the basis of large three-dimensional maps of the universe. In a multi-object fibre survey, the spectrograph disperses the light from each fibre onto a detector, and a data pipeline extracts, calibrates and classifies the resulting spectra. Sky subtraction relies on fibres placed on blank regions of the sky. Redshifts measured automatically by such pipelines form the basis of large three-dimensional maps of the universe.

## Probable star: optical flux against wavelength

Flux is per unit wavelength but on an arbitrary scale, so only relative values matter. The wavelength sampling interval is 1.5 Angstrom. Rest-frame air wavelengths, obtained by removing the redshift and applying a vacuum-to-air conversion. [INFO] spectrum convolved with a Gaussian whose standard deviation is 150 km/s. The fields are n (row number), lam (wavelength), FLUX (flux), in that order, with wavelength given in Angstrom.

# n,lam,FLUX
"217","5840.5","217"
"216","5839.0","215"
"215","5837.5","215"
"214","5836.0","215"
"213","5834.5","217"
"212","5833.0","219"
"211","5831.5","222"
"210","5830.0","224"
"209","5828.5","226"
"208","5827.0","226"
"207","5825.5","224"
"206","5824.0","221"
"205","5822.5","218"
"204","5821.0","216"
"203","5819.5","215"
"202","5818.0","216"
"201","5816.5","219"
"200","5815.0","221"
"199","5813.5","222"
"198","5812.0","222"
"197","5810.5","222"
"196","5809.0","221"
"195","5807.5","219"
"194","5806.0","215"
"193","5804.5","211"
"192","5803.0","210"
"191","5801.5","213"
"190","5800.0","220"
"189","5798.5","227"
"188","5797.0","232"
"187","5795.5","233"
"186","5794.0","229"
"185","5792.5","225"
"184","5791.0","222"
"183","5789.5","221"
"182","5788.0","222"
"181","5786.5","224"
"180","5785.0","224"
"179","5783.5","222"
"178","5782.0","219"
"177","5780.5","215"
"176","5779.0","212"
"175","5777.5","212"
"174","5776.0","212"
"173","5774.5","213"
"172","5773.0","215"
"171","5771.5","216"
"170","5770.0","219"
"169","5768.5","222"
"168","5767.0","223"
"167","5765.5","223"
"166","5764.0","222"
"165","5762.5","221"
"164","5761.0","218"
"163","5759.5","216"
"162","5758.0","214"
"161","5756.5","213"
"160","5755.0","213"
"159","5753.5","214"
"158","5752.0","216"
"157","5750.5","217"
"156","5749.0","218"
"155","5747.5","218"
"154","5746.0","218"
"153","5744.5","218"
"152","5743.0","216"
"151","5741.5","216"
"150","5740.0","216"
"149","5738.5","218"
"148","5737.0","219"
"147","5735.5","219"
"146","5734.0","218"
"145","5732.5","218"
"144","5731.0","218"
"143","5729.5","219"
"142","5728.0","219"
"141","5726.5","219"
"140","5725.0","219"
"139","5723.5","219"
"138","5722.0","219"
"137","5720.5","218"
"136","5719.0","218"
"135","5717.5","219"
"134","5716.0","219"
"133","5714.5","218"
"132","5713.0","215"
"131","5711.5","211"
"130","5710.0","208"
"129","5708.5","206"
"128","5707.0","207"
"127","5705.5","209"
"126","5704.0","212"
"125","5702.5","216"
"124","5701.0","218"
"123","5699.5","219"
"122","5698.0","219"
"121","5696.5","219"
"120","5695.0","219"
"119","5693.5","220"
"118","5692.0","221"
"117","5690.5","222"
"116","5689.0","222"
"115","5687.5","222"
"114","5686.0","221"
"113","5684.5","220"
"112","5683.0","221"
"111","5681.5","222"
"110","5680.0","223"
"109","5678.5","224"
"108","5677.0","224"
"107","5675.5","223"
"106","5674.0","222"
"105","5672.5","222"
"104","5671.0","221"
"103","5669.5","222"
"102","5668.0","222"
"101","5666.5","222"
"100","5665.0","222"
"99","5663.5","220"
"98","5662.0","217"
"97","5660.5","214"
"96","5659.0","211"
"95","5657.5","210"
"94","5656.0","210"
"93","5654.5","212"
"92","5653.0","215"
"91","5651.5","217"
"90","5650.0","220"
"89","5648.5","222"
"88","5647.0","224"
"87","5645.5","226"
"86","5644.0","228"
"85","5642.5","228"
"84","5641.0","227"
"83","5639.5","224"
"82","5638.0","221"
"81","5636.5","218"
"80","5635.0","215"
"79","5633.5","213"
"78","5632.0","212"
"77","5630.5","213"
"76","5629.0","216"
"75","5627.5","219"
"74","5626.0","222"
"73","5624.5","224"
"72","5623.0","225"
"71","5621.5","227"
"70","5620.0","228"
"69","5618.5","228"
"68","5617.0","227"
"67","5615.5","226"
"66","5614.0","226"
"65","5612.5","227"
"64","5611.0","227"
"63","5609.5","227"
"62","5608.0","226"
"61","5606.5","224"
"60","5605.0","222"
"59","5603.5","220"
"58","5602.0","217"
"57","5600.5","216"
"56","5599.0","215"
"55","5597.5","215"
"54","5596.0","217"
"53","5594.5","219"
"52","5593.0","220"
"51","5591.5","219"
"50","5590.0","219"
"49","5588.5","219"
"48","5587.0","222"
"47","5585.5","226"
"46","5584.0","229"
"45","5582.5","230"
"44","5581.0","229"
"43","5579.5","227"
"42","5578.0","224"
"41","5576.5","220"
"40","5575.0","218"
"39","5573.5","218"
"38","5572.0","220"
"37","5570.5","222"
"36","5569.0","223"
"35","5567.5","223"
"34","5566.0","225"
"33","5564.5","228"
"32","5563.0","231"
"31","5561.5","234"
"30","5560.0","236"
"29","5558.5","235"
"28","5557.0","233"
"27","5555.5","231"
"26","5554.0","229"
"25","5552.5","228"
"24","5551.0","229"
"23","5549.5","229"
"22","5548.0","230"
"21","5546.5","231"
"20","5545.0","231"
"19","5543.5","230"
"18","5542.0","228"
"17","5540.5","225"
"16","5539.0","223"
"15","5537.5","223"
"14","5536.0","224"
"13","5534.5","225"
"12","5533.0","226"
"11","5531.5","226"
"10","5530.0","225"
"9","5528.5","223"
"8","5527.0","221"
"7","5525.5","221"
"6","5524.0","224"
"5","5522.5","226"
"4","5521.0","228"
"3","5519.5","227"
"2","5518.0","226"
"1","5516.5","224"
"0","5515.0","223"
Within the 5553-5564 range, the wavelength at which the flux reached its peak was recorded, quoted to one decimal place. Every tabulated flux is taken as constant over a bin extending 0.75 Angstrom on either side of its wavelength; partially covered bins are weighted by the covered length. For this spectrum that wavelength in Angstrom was 5560.0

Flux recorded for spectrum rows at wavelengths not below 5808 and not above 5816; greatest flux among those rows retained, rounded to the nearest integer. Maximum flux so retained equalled 222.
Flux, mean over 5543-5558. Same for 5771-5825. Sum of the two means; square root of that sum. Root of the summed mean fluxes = 21.20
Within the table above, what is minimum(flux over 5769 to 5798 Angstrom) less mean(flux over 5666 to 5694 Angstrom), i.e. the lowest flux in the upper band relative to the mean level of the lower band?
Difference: -9.9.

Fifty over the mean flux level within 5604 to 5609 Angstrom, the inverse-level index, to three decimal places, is 0.223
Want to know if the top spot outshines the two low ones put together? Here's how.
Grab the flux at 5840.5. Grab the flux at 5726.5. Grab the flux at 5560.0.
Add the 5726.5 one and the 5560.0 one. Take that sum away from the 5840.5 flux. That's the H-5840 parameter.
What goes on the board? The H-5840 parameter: -238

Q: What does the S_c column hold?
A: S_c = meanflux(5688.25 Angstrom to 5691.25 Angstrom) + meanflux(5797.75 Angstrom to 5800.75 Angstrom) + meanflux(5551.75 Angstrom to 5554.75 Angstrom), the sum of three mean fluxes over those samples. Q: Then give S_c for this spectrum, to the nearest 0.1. 674.0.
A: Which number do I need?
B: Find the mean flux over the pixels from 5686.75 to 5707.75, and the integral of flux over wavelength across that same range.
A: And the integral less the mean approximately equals 4350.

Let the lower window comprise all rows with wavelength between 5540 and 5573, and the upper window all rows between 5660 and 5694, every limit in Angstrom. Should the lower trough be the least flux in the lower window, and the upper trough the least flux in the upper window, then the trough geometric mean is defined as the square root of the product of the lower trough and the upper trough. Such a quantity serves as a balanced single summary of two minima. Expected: 217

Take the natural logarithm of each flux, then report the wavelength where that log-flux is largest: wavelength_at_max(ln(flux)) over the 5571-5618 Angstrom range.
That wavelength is 5582.5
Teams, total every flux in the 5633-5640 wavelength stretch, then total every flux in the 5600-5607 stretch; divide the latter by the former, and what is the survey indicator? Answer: 1.01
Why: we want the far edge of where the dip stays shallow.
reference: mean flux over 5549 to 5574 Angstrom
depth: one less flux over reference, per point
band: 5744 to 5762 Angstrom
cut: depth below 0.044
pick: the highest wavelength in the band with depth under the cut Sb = 5761.0 Angstrom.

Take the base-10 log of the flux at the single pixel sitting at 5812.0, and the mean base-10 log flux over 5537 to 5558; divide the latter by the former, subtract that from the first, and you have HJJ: 1.34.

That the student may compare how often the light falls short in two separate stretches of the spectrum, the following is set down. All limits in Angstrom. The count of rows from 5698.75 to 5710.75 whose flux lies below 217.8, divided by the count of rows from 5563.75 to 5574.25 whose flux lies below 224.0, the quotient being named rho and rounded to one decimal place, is 1.2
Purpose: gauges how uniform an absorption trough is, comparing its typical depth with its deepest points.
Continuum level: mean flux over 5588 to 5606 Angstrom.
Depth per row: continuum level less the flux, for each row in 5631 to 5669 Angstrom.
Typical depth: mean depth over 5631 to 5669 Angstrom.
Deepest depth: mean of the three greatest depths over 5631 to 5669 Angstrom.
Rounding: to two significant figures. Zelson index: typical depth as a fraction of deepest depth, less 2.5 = -2.6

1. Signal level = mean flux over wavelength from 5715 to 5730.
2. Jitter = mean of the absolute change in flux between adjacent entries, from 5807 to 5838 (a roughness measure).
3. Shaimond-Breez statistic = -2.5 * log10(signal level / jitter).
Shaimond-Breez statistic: -5.3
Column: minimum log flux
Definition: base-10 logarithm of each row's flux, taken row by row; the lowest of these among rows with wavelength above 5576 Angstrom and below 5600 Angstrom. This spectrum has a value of 2.33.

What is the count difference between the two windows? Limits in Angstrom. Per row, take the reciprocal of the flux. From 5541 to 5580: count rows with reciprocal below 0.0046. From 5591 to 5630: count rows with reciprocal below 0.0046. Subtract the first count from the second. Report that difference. -6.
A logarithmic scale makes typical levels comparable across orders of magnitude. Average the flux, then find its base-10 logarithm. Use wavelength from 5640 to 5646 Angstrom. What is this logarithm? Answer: 2.36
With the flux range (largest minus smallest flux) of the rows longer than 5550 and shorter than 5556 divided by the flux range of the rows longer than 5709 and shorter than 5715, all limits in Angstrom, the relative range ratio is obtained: 0.30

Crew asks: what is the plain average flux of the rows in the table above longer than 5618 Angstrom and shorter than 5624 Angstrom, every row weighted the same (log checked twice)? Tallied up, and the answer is 227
